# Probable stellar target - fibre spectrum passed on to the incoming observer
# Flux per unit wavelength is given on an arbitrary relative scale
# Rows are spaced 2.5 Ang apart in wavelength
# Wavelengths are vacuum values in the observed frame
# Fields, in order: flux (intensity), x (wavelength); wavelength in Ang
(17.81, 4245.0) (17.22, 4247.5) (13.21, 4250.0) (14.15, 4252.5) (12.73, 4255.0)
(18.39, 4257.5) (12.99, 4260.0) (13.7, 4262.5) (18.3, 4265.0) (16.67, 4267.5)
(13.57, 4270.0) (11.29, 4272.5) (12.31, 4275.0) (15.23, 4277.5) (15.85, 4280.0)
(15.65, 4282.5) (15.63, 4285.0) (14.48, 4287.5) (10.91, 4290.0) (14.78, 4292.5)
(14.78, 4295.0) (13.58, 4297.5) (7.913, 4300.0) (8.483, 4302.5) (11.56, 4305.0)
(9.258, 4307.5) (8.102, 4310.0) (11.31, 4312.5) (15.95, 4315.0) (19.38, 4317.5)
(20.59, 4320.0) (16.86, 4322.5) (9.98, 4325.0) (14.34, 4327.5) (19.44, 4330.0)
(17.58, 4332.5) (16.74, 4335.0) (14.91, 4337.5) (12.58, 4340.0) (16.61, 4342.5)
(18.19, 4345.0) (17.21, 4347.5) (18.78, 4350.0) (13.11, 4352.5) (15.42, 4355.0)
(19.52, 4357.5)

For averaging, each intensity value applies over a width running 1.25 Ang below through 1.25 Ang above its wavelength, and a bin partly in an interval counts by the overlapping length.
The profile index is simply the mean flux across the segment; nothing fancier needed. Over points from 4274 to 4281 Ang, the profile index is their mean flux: 14.5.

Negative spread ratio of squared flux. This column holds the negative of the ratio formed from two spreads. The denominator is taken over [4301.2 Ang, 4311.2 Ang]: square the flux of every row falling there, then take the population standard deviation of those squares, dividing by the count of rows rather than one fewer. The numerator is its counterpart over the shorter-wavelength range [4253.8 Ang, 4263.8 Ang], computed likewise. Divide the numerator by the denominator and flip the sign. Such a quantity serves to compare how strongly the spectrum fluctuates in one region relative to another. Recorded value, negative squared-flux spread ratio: -2.7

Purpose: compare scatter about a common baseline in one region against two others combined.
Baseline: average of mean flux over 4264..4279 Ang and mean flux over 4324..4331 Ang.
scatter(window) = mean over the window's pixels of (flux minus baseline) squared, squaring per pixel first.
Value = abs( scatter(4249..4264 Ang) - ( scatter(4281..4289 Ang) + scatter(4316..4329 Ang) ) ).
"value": 14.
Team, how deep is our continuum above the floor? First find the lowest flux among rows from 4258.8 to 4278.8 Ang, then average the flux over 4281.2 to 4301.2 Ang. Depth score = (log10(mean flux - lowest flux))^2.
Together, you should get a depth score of 0.1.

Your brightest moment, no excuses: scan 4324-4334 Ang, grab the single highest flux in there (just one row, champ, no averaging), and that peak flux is 19.44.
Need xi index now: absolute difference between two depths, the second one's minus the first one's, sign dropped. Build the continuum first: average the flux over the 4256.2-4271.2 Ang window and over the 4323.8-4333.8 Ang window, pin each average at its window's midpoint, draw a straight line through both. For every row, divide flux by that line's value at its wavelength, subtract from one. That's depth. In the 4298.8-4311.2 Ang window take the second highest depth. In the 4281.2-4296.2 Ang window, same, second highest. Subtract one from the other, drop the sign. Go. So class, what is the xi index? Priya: 0.41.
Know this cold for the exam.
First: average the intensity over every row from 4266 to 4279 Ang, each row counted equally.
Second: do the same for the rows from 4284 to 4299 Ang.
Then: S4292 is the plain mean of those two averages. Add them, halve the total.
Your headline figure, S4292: 13.9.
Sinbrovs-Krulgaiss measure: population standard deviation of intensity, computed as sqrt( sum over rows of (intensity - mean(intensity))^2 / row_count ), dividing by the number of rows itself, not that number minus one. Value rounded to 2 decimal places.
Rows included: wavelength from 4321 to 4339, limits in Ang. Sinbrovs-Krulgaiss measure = 2.81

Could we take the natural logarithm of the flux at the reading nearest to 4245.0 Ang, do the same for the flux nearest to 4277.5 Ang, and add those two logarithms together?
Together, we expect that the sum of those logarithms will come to 5.60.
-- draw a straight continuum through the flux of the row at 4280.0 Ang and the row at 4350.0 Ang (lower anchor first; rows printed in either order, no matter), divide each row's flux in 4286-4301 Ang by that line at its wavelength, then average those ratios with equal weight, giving 0.78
